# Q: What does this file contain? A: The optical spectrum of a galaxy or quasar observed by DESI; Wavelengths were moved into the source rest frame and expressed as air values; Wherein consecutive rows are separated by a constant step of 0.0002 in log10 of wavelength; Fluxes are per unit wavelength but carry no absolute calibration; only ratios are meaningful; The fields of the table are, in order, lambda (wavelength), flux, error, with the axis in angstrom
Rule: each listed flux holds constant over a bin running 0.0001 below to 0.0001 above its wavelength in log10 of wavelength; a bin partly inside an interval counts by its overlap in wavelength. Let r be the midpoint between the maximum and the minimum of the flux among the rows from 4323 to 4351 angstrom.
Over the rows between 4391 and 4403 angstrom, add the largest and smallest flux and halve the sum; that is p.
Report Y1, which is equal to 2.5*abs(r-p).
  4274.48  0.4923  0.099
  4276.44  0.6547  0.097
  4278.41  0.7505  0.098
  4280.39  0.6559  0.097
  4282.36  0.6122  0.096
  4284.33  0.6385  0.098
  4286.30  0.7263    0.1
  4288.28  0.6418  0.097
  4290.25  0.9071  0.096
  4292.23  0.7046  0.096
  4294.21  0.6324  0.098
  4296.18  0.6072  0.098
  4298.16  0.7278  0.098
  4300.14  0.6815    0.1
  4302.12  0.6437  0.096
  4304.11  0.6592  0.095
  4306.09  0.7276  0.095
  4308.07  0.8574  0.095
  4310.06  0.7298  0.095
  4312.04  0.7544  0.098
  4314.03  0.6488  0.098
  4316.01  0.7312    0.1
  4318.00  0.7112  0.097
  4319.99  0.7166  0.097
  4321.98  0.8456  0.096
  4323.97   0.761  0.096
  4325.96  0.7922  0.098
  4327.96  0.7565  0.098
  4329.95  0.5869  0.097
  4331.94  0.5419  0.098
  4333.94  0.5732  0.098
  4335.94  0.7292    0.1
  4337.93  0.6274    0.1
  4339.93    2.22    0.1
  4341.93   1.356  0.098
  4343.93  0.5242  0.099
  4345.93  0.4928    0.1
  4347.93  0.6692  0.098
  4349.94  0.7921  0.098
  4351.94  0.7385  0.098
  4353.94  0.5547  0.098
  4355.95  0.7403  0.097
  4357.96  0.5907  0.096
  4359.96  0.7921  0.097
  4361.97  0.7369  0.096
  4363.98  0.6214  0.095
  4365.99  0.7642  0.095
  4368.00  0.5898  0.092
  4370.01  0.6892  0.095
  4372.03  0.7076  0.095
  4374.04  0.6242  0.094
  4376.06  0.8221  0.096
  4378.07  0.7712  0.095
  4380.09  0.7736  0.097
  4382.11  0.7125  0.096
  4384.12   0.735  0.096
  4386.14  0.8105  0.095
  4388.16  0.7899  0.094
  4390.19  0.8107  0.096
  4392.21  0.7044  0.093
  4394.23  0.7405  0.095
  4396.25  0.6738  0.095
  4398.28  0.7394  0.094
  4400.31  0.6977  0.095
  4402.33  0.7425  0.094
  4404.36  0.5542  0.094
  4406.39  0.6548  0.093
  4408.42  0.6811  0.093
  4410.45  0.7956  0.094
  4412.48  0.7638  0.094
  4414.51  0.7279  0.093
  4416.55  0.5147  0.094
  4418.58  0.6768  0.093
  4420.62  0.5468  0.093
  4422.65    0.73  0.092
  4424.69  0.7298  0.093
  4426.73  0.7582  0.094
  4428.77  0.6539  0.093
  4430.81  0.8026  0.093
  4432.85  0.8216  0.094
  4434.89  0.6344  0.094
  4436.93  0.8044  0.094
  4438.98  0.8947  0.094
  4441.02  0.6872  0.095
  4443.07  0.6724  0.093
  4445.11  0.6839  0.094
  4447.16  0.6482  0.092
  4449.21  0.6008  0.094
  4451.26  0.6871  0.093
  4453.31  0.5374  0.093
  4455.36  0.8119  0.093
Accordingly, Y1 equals 1.62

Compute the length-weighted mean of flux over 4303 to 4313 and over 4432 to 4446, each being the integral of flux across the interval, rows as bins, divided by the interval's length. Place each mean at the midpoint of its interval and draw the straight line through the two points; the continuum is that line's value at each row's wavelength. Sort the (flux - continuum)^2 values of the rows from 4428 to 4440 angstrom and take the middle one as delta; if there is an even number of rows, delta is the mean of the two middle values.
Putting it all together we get 0.0071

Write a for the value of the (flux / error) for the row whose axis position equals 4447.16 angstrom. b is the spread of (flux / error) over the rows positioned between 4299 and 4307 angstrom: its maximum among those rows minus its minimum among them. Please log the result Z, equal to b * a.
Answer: 7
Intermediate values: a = 7.0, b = 1.0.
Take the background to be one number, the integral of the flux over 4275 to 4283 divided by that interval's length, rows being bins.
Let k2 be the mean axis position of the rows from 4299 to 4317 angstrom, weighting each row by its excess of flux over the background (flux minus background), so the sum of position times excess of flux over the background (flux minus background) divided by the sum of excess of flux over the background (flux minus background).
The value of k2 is 4309.7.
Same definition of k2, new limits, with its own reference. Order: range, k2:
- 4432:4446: 4437.4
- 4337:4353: 4341.0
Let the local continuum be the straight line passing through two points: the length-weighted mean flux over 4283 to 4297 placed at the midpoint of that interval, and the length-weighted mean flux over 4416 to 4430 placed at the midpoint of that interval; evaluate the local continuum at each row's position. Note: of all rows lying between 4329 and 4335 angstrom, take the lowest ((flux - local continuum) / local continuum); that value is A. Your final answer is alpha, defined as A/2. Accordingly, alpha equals -0.10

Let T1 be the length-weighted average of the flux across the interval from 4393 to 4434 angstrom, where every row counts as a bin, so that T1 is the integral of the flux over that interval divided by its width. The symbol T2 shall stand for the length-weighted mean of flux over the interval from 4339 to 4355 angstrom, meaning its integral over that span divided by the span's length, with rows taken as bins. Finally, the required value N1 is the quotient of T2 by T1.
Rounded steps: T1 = 0.700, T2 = 0.912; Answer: 1.30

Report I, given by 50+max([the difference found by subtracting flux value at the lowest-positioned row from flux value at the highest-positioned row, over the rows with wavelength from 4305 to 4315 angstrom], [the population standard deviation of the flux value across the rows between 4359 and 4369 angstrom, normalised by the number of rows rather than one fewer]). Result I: 50.1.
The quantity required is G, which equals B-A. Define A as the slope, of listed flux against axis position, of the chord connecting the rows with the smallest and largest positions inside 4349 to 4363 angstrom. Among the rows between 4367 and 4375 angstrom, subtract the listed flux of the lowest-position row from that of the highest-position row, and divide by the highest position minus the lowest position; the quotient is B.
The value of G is 0.01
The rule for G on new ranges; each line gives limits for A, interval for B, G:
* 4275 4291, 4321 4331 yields -0.05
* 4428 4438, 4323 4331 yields -0.05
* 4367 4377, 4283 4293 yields -0.02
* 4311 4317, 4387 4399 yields 0.00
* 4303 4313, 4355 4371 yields -0.02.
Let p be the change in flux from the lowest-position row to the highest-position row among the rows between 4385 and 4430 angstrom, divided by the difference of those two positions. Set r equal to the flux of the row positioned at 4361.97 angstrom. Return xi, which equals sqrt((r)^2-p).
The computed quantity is 0.739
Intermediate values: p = -0.004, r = 0.7369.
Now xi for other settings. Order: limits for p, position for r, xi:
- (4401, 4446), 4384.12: 0.736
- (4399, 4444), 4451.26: 0.688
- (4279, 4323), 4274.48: 0.488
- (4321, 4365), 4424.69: 0.733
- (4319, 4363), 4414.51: 0.728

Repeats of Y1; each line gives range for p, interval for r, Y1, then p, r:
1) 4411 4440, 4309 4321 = 0.01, 0.70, 0.70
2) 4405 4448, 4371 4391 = 0.05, 0.70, 0.72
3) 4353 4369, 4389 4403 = 0.17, 0.67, 0.74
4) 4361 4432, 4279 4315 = 0.22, 0.67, 0.76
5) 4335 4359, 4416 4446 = 1.63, 1.36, 0.70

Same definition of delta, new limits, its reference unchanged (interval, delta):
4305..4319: 0.0003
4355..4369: 0.0024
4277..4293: 0.0092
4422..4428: 0.0002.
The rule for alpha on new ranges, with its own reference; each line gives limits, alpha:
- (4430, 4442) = -0.02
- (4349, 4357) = -0.09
